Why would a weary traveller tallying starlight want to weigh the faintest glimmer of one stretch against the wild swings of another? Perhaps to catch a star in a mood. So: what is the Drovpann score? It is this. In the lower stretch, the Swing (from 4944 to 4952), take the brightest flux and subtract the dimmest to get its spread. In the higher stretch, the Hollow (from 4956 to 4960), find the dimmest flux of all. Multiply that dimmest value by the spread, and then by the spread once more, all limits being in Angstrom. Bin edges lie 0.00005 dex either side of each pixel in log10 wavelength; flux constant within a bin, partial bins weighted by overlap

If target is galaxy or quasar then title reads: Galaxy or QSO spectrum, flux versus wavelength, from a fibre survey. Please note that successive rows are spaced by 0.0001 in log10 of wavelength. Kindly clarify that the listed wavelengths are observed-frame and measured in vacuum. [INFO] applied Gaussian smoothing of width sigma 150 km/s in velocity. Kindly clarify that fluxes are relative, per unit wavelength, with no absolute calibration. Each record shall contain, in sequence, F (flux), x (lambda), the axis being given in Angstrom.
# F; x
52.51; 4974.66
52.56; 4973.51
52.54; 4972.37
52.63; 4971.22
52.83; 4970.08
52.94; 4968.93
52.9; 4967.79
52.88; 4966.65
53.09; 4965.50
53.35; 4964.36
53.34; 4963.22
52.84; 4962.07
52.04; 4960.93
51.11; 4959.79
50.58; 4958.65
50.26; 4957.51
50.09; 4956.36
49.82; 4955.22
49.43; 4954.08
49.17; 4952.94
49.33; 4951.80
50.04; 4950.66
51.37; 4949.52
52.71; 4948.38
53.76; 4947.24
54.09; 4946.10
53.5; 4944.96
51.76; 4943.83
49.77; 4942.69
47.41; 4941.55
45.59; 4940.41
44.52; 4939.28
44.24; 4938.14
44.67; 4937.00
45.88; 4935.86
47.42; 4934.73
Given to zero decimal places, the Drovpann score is 1135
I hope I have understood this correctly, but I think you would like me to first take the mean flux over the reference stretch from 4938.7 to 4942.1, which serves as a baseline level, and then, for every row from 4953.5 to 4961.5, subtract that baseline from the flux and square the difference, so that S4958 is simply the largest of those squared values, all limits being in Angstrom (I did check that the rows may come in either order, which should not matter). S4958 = 38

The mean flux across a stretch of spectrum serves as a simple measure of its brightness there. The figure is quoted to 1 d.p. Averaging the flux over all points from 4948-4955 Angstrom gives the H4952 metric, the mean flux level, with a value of 50.3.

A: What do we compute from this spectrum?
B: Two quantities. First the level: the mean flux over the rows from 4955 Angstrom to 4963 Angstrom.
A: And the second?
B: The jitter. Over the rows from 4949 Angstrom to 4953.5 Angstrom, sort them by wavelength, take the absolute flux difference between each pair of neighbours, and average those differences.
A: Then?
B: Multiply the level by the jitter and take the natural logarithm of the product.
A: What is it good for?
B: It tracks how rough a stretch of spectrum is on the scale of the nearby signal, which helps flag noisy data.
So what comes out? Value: 3.6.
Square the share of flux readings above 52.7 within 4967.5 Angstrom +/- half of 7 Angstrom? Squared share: 1.00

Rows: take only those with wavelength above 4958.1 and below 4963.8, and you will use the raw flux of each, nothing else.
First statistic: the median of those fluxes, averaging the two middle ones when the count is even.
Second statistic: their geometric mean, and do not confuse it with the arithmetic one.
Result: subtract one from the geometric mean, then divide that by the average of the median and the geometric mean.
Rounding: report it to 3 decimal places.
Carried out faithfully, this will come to 0.980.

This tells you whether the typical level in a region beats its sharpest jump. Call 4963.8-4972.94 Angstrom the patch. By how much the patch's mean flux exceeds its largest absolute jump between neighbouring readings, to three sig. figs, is 52.6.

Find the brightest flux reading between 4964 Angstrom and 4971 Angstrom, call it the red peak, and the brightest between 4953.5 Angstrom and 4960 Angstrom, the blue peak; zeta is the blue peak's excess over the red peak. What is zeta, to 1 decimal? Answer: -2.2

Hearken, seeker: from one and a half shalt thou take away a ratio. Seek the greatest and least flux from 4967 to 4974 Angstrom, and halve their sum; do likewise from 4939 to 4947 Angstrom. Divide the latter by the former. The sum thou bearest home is 0.565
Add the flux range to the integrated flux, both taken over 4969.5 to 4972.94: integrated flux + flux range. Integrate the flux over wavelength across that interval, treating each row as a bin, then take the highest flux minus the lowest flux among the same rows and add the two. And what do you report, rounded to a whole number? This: 181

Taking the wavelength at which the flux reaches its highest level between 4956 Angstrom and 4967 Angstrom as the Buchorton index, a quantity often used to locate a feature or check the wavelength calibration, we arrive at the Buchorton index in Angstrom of 4964.36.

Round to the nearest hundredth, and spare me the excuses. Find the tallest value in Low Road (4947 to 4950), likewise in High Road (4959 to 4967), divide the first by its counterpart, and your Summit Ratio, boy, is 1.01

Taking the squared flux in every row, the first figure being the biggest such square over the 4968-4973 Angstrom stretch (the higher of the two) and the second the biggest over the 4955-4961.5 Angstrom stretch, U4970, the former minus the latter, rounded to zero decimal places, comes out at 94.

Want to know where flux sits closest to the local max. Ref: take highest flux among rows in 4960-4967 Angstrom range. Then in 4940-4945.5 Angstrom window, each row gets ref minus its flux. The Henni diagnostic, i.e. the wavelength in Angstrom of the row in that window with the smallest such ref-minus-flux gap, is 4944.96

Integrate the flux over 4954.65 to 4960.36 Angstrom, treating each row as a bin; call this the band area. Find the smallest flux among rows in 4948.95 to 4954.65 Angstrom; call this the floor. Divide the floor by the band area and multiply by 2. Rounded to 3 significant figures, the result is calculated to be 0.342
